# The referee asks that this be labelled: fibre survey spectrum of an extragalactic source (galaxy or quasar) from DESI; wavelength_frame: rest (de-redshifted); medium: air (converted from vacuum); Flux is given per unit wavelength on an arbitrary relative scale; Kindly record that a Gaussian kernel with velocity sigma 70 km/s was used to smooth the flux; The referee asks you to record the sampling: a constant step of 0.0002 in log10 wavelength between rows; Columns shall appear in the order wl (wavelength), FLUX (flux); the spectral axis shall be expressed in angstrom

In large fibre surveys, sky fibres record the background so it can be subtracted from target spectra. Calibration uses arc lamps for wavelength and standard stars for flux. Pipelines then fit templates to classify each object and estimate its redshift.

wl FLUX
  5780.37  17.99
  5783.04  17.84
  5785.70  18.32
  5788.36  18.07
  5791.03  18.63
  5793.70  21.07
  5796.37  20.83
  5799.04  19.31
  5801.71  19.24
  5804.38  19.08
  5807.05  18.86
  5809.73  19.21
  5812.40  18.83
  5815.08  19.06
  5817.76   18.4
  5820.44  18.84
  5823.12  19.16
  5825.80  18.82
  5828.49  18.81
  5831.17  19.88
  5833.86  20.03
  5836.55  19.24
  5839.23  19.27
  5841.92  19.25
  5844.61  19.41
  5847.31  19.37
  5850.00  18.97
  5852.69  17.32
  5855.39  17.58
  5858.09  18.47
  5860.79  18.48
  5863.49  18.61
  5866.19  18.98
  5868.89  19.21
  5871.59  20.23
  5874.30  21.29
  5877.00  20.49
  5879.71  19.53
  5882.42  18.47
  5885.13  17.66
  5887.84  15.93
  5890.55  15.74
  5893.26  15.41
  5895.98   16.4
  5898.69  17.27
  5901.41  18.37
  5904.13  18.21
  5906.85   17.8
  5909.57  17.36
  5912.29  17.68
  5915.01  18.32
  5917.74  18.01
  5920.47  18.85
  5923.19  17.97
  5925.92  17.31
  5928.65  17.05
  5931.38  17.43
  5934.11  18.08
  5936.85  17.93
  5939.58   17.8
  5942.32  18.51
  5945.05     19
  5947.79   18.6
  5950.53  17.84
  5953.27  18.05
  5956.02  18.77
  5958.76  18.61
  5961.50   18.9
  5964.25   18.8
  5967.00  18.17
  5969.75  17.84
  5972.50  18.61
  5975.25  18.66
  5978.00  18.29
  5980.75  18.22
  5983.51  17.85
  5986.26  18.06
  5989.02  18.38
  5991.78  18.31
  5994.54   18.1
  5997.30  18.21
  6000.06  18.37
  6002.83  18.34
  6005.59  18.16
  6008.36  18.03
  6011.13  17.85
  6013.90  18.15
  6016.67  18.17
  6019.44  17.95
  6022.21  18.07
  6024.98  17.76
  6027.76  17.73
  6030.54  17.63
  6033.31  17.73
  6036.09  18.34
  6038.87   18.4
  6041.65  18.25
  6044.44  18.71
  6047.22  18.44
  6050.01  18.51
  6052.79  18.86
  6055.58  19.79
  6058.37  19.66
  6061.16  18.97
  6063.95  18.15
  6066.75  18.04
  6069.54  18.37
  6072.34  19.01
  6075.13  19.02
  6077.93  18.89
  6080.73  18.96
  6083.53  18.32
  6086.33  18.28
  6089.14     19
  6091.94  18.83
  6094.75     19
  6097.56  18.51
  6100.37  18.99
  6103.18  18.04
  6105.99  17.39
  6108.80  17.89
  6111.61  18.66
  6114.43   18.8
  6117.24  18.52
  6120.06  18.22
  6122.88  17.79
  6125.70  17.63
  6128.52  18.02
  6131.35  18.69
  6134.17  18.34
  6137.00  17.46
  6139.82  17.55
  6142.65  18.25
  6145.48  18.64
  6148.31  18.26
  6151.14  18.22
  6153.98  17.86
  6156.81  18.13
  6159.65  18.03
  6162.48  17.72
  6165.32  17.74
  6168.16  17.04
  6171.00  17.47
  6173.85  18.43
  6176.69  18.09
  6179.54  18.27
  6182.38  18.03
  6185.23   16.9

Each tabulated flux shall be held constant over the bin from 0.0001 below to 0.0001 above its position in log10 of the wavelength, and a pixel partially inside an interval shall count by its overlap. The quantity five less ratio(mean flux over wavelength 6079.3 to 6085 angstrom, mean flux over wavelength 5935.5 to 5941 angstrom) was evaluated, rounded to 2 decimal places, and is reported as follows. 3.96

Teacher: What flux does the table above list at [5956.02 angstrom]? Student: 18.77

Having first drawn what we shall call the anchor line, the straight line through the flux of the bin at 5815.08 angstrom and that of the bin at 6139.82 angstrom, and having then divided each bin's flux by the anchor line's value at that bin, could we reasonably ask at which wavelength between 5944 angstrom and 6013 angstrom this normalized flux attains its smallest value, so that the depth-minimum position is 5950.53 angstrom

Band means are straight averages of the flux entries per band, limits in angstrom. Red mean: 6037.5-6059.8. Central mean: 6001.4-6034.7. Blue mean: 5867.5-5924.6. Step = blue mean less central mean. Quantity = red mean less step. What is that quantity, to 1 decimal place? 18.7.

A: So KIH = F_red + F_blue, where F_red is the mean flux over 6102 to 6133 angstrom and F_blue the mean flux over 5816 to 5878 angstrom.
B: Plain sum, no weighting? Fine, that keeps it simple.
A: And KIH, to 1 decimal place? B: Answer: 37.3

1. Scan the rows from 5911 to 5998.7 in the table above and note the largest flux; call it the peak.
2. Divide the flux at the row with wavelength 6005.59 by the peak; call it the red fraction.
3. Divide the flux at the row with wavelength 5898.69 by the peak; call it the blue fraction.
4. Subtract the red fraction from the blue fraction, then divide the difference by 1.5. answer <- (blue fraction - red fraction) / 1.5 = -0.031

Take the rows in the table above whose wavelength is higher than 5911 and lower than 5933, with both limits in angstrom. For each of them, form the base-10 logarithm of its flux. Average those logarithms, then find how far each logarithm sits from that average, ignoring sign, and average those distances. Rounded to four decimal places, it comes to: 0.0112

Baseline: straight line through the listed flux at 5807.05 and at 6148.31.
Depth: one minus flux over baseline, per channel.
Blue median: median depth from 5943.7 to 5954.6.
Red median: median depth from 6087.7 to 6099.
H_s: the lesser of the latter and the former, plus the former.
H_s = -0.01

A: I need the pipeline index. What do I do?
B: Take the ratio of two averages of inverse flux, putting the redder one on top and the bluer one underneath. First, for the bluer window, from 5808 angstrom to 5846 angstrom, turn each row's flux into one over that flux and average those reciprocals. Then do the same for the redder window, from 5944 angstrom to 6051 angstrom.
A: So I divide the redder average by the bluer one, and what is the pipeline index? 1.05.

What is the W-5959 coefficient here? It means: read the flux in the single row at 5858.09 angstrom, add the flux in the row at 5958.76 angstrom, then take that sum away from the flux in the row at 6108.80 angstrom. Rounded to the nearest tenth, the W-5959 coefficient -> -19.2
